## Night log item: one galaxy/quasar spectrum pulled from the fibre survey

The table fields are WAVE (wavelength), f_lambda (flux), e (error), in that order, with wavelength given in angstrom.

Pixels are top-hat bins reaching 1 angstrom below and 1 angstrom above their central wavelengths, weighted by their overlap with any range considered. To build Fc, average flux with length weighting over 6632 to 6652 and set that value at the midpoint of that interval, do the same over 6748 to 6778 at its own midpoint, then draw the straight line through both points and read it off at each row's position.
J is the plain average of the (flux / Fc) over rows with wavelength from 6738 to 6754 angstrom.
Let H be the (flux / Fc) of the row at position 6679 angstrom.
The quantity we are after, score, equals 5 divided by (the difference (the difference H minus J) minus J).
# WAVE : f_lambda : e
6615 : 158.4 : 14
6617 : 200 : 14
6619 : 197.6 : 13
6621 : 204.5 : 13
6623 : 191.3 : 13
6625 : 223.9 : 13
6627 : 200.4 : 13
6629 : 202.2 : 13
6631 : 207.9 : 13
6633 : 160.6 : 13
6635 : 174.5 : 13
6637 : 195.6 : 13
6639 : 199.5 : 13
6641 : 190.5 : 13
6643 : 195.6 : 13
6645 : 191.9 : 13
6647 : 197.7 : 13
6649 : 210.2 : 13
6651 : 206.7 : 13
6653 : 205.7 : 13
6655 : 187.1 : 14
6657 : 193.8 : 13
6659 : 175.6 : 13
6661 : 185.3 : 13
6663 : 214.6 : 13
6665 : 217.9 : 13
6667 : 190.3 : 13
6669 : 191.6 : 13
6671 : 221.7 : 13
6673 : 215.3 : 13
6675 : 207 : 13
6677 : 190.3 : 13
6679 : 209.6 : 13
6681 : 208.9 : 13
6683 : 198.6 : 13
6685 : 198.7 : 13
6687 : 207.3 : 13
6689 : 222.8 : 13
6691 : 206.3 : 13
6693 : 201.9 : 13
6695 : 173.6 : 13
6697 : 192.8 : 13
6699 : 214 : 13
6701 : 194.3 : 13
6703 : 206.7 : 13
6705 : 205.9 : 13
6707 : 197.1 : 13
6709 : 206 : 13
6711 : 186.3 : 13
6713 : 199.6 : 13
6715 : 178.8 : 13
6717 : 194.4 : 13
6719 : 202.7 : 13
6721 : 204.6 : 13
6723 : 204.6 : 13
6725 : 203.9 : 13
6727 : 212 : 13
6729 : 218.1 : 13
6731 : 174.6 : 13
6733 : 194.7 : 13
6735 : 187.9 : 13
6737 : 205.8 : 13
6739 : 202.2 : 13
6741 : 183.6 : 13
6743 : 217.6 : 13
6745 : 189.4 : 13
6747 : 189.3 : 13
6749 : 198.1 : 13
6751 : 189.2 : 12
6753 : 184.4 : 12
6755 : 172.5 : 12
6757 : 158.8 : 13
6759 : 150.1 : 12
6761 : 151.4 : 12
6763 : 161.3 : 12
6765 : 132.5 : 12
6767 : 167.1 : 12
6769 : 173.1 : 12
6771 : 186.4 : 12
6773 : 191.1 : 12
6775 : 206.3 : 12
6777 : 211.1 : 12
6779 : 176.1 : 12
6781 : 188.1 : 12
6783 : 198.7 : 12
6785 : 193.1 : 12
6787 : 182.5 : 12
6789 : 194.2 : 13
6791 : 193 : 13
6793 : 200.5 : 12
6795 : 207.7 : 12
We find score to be -4.70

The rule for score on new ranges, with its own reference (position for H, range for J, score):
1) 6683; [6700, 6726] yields -4.48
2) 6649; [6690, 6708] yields -4.71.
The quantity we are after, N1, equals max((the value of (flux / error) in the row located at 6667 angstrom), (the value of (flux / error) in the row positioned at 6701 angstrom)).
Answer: 14.9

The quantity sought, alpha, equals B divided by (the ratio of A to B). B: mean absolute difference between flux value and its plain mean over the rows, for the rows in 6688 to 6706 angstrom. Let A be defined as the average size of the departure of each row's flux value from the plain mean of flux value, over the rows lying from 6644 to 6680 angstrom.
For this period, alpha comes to 9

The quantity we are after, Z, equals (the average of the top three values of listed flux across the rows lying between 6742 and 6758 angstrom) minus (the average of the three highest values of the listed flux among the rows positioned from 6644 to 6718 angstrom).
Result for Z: -19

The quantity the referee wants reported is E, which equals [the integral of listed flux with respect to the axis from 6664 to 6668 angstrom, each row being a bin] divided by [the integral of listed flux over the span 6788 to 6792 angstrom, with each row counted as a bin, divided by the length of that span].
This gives 4.22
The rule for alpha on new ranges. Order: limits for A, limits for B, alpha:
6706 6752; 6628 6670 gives 12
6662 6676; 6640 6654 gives 4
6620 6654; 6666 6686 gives 9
